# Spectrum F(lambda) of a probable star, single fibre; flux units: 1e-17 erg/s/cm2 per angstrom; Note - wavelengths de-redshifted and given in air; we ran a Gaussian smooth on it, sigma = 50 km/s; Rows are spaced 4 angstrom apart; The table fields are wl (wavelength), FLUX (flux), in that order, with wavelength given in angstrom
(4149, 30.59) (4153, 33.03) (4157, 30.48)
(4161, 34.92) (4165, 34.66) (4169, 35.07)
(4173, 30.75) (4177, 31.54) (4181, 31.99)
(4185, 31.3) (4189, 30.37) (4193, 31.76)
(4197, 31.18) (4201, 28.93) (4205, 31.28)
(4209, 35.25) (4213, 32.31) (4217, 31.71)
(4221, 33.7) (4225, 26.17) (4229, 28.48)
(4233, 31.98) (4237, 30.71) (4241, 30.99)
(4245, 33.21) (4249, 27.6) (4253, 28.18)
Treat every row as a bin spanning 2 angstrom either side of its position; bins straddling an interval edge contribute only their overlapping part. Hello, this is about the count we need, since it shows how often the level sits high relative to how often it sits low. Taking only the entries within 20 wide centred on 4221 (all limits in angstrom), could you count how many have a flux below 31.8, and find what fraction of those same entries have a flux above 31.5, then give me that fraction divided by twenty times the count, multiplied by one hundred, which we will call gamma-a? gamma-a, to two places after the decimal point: 1.00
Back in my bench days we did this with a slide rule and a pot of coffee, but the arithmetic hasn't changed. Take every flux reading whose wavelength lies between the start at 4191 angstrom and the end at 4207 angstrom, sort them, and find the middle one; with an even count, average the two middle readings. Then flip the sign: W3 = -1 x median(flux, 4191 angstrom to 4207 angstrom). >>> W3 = -31.2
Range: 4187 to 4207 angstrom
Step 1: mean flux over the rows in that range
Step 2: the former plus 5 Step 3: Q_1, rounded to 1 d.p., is 35.7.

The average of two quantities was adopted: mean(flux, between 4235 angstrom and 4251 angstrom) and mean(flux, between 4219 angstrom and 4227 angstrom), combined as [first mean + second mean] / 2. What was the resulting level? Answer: 30.3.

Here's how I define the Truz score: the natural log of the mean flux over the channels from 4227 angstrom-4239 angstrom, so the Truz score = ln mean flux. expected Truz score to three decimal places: 3.414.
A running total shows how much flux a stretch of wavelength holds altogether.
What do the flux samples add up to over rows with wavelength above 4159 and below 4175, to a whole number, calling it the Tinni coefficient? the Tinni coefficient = 135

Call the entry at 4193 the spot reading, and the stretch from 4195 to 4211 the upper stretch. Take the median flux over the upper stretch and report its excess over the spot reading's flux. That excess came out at -0.5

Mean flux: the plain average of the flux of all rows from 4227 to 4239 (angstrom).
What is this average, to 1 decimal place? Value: 30.4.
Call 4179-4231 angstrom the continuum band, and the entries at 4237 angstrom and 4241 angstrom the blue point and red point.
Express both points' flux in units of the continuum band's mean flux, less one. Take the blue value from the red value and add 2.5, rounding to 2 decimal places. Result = 2.51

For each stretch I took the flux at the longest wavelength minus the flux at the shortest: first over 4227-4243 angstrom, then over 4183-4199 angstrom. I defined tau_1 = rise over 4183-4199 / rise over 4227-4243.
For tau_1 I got 0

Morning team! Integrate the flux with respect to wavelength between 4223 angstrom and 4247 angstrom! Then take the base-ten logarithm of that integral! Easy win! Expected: 2.86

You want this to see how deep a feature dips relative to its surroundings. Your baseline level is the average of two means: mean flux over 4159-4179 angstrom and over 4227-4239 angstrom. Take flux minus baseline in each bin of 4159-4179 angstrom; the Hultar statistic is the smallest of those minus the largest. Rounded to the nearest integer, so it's -4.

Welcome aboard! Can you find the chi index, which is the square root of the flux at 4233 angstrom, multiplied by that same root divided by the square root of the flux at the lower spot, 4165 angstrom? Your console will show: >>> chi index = 5.4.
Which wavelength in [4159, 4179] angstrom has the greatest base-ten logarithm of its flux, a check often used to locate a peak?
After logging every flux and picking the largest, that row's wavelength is 4169 angstrom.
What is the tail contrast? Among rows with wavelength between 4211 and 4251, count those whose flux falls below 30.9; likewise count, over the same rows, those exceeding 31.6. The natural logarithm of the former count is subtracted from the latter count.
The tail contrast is 3.6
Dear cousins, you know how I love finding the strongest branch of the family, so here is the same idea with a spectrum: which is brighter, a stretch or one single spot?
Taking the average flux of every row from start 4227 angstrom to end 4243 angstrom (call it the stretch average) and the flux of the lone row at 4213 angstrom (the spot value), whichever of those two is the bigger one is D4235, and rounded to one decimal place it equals 32.3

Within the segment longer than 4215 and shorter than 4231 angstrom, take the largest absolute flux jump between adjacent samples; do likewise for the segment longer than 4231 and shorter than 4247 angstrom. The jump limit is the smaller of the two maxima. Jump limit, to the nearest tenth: 2.2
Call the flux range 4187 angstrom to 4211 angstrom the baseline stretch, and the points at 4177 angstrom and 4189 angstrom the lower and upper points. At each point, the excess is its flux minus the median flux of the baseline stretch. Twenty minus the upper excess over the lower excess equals 23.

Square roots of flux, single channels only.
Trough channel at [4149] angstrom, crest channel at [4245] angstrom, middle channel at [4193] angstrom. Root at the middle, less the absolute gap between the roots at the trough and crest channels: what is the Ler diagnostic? 5.40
